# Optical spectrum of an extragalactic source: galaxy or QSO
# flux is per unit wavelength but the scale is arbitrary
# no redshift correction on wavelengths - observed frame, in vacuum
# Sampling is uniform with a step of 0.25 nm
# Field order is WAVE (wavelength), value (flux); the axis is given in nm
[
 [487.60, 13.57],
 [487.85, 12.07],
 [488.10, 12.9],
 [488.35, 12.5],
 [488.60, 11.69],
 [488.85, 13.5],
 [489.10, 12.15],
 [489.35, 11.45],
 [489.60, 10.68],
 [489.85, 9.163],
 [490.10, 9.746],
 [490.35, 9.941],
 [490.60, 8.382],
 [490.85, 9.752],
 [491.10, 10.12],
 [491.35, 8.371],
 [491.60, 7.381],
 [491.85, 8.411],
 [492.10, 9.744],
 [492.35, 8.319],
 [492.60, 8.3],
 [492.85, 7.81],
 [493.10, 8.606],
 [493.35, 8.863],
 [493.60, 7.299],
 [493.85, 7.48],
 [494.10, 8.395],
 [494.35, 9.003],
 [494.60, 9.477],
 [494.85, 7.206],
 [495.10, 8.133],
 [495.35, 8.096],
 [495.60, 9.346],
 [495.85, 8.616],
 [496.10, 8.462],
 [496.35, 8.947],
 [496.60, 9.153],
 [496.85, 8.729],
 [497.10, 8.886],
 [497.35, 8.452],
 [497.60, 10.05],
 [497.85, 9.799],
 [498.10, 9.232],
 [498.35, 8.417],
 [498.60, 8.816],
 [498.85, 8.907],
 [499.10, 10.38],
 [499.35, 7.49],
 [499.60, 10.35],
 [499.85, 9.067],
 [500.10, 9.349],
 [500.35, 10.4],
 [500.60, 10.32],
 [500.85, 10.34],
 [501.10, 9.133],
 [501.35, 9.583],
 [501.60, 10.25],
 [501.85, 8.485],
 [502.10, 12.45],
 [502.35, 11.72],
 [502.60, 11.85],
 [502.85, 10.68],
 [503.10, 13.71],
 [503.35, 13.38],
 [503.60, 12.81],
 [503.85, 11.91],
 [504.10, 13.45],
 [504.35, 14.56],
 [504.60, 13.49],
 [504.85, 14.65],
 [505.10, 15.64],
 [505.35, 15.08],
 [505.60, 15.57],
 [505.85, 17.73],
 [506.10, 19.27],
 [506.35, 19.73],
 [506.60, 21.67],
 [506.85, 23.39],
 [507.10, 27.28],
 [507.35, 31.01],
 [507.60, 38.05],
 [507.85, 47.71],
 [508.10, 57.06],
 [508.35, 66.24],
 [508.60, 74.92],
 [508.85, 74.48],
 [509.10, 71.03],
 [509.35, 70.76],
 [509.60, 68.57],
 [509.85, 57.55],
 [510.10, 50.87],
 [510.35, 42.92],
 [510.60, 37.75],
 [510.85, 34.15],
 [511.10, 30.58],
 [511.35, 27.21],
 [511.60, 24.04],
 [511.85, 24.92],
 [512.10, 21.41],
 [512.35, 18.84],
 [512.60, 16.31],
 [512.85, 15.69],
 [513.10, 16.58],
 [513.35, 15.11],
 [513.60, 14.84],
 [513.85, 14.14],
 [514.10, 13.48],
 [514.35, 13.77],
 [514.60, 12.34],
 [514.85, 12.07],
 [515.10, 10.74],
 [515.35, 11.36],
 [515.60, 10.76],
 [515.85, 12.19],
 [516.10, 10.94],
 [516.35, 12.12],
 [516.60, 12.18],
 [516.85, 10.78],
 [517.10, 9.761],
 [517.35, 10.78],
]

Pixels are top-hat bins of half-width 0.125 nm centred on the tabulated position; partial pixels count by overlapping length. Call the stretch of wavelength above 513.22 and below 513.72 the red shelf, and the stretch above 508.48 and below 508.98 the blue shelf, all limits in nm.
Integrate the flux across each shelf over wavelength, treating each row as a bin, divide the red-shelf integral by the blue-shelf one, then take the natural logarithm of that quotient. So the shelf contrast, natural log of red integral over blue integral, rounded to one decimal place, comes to -1.6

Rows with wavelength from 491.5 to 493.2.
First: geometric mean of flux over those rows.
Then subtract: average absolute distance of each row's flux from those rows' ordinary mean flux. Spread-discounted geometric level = 7.9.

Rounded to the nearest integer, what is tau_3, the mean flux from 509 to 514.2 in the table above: 33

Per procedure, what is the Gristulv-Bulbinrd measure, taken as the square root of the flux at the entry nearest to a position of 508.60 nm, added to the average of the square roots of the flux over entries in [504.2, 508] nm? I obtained 13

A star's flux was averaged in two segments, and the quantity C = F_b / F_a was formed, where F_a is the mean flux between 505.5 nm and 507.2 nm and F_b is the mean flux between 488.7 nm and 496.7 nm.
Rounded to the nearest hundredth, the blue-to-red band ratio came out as 0.44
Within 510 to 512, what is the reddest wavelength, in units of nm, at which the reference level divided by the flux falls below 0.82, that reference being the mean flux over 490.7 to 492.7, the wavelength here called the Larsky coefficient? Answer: 511.85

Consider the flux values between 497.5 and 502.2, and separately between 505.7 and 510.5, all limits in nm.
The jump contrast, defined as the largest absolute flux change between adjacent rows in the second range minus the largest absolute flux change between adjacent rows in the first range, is 7.1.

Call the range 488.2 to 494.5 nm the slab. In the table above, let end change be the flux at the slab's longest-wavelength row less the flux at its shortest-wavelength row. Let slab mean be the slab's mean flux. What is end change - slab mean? -13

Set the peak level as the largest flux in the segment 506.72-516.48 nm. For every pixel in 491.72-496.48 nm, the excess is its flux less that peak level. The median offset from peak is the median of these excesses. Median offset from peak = -67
